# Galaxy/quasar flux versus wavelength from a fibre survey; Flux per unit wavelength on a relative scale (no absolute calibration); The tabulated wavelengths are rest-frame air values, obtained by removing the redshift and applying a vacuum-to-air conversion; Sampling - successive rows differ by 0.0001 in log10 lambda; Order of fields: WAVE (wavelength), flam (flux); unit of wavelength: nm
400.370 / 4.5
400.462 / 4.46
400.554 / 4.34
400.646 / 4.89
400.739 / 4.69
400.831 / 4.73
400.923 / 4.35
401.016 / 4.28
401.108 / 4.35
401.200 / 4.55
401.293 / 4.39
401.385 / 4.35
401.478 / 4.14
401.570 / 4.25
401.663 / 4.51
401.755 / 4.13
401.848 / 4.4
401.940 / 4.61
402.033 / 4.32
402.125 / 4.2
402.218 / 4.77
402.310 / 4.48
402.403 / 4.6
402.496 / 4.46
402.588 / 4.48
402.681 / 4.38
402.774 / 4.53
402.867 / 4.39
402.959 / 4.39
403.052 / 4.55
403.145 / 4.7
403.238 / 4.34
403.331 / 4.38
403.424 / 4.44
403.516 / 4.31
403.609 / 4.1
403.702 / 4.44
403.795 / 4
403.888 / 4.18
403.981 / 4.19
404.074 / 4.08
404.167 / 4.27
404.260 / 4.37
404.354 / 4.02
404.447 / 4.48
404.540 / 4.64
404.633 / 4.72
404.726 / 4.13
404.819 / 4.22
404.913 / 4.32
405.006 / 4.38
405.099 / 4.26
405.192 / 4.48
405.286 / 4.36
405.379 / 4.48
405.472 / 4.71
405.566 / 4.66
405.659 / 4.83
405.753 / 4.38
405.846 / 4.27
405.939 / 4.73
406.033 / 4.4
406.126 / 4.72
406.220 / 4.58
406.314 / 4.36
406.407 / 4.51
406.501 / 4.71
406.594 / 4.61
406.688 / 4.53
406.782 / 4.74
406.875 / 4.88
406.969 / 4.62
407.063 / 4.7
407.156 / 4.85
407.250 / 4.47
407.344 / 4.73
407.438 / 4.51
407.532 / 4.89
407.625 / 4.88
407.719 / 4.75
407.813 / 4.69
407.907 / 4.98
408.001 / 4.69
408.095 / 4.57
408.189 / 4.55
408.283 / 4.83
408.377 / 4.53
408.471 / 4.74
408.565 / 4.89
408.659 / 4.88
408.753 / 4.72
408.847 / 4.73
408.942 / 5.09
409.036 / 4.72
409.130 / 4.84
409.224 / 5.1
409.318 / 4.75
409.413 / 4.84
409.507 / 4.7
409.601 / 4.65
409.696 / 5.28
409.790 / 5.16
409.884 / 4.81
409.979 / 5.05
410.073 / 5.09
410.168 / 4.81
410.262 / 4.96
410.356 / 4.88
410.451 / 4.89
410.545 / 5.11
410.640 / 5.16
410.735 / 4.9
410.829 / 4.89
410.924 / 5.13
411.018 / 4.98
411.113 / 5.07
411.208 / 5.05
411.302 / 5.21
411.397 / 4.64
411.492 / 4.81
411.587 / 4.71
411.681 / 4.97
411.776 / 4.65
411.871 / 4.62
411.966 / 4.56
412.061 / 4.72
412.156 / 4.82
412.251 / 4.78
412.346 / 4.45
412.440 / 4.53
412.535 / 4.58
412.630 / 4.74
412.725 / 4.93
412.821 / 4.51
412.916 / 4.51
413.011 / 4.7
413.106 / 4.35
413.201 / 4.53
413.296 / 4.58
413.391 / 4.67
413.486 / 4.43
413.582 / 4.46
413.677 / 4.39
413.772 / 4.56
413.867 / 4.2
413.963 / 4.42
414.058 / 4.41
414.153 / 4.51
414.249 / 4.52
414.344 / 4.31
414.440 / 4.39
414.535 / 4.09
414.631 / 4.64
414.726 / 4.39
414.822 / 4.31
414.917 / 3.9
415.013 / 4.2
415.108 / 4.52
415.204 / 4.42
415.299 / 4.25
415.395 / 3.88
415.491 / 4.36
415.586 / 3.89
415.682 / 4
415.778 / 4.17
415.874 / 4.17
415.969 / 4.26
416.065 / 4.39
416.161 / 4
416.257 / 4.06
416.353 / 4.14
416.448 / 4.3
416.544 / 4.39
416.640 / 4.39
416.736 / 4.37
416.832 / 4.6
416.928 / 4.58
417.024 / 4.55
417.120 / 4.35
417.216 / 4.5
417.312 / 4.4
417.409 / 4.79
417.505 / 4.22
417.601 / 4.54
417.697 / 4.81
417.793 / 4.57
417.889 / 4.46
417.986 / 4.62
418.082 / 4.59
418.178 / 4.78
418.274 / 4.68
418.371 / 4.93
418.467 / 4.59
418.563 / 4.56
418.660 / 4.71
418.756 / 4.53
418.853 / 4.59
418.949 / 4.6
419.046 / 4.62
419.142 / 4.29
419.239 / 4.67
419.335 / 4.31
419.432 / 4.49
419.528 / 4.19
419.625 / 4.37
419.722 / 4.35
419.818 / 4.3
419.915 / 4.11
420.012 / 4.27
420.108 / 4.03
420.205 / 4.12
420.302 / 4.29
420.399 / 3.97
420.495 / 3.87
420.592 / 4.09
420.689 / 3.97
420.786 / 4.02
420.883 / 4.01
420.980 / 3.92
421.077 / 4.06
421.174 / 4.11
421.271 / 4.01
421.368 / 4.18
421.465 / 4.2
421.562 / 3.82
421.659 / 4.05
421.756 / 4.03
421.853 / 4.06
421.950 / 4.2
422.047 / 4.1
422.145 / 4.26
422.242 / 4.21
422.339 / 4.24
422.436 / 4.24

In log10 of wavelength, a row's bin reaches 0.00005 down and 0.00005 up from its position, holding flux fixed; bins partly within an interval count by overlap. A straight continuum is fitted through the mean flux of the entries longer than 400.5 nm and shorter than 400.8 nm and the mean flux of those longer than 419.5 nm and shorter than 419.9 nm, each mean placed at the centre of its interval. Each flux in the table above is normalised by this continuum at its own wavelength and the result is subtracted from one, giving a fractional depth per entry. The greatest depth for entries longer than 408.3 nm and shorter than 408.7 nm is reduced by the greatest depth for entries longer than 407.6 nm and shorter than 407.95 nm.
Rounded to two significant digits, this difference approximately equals 0.033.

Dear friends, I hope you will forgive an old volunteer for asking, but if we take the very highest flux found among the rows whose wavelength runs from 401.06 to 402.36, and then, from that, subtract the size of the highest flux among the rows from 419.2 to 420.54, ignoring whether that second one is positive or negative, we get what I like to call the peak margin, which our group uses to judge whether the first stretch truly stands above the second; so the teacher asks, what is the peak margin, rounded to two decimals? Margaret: 0.10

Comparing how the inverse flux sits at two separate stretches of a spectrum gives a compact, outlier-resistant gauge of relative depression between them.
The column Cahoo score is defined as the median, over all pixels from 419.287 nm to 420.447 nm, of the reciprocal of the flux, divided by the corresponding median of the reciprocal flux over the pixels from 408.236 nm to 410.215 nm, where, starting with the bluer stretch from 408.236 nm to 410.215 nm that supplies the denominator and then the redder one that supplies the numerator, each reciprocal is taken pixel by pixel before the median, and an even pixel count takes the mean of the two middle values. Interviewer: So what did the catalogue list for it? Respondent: 1.13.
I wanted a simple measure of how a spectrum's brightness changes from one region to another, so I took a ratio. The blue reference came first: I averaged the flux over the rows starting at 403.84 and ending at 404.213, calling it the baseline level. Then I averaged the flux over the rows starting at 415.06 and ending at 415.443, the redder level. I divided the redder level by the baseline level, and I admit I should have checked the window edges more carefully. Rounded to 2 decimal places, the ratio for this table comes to 1.02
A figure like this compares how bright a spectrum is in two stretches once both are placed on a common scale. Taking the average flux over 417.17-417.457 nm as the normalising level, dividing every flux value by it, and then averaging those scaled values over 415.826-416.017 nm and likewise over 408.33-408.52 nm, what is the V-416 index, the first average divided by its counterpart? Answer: 0.91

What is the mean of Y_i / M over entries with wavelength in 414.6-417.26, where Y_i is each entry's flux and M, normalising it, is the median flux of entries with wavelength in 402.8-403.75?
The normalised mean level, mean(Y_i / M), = 0.98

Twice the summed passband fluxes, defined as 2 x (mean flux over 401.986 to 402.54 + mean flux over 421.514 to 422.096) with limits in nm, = 17.0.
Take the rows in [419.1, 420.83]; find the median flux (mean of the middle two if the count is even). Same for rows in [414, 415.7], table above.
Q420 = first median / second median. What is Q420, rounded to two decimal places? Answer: 0.98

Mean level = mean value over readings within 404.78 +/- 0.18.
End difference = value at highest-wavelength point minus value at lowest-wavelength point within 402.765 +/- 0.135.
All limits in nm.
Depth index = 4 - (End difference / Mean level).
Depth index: 4.00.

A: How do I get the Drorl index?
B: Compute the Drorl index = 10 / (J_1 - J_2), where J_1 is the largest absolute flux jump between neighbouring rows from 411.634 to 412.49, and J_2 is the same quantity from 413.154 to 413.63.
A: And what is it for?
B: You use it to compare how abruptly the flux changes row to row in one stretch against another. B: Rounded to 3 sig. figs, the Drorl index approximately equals 111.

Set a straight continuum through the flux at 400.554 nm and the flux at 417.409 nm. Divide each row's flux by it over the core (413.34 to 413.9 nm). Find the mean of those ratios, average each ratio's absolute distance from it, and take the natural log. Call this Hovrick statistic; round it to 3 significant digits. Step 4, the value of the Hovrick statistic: -3.73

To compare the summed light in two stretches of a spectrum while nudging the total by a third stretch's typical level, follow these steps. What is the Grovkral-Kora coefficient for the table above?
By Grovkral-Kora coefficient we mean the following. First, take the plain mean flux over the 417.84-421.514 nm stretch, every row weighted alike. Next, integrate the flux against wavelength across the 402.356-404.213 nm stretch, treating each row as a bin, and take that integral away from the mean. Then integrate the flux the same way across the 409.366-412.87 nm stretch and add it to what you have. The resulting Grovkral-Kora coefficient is 13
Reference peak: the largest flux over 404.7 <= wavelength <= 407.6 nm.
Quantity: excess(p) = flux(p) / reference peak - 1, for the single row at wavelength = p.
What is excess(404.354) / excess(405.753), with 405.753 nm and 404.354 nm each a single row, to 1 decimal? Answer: 1.7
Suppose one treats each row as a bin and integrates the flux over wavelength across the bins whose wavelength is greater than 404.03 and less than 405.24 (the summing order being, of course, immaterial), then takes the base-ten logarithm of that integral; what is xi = 0.72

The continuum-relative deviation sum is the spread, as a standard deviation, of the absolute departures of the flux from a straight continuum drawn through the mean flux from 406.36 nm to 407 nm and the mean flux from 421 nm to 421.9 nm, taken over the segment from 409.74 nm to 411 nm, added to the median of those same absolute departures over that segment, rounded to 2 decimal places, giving 0.58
